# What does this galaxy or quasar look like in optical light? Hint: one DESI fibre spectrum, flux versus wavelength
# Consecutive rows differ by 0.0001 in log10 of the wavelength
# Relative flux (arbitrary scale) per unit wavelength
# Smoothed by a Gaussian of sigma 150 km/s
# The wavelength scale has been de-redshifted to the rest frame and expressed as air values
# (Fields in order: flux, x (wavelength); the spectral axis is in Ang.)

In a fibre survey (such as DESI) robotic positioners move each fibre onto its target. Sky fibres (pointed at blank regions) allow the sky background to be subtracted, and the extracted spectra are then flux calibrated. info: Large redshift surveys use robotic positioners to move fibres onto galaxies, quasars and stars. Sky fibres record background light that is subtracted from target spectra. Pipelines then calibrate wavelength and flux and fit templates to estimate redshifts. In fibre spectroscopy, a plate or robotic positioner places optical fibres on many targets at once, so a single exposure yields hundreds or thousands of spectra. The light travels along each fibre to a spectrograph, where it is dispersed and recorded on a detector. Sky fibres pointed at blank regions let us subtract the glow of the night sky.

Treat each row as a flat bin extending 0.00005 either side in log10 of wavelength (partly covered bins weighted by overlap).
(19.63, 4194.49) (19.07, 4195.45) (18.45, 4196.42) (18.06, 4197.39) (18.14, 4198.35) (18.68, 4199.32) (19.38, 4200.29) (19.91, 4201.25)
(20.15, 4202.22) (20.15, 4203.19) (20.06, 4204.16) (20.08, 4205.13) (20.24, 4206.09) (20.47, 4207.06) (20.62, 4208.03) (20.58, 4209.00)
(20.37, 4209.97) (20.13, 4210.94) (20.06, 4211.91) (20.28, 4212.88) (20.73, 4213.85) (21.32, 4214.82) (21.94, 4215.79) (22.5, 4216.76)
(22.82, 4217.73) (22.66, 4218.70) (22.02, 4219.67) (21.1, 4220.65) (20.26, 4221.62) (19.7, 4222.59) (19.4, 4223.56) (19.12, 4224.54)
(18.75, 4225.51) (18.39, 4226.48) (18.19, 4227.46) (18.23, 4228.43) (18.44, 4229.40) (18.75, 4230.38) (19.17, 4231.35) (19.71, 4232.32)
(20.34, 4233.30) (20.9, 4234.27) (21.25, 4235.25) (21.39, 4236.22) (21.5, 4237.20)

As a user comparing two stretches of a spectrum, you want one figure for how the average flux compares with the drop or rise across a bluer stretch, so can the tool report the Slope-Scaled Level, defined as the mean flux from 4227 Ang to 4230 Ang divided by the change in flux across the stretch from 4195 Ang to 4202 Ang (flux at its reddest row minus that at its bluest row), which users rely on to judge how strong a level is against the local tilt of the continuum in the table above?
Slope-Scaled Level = 22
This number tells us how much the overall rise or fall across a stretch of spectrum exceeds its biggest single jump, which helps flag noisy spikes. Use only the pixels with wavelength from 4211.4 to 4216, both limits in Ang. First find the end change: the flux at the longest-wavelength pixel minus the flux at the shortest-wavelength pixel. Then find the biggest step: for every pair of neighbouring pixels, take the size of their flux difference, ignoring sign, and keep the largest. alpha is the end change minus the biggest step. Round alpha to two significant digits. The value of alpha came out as 1.3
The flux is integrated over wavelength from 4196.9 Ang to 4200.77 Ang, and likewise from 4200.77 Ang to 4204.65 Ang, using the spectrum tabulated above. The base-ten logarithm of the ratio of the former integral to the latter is -0.034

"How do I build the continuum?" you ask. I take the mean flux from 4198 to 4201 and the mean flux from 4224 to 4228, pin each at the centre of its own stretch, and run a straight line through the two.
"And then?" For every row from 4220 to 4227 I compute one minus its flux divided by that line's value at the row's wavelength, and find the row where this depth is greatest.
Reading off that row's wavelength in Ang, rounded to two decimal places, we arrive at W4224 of 4226.48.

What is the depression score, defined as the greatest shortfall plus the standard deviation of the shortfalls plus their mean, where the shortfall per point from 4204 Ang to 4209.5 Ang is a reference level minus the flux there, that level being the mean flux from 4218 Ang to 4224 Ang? 2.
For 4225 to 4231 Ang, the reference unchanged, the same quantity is 5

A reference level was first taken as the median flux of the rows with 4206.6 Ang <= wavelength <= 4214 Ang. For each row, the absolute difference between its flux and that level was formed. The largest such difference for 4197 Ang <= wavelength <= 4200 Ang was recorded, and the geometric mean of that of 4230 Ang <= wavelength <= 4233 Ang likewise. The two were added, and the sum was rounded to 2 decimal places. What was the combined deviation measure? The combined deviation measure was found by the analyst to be 3.50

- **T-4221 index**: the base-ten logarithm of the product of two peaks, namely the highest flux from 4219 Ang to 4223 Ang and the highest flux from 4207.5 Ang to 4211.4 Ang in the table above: 2.66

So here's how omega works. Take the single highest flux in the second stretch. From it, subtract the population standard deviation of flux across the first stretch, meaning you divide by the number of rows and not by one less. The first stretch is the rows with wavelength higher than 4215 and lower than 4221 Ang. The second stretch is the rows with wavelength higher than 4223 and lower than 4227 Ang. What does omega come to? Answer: 18.8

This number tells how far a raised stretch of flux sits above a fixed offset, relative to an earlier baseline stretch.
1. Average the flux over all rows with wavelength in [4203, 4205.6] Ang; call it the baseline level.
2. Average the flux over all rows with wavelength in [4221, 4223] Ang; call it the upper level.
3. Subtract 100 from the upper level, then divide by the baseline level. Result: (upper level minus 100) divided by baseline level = -3.98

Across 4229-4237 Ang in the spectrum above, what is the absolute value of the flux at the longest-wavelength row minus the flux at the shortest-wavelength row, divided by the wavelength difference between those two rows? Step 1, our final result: 0.4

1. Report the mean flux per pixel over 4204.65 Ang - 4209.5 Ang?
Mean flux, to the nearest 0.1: 20.4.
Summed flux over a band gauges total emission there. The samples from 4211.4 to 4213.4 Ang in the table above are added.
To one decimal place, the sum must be 40.3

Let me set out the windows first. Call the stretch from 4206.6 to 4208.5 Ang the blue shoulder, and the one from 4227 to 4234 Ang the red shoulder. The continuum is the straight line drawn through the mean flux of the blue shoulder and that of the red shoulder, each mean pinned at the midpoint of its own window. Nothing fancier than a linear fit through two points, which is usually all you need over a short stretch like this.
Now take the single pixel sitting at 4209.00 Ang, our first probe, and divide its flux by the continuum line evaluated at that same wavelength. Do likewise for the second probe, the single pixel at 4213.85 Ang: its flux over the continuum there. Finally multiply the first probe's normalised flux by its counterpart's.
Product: 1.04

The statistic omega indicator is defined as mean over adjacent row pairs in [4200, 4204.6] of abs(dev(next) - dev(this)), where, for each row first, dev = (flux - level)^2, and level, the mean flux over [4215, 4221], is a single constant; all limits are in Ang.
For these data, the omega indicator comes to 1.0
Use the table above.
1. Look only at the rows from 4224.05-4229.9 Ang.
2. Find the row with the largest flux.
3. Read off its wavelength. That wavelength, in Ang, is 4224.54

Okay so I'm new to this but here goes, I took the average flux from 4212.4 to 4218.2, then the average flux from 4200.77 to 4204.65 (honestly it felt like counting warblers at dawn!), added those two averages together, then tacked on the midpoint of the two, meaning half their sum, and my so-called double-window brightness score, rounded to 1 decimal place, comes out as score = 62.5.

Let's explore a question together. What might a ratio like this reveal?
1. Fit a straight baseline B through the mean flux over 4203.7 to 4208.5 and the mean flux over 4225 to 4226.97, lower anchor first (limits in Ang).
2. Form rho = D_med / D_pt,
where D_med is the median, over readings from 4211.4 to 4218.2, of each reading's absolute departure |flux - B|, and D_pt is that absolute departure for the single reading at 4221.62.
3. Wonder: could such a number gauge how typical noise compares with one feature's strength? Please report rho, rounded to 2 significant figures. 1.4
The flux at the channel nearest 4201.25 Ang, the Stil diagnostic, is 19.91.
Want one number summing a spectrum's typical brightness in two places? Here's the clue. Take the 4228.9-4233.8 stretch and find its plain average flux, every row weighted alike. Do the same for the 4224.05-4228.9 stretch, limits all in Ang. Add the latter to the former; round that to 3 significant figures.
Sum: 37.8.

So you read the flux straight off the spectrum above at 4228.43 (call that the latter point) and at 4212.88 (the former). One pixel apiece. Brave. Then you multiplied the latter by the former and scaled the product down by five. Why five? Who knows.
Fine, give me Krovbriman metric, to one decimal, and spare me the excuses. 73.9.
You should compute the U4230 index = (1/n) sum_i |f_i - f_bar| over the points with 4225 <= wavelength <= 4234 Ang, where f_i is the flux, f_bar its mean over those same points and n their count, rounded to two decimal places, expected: 0.57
